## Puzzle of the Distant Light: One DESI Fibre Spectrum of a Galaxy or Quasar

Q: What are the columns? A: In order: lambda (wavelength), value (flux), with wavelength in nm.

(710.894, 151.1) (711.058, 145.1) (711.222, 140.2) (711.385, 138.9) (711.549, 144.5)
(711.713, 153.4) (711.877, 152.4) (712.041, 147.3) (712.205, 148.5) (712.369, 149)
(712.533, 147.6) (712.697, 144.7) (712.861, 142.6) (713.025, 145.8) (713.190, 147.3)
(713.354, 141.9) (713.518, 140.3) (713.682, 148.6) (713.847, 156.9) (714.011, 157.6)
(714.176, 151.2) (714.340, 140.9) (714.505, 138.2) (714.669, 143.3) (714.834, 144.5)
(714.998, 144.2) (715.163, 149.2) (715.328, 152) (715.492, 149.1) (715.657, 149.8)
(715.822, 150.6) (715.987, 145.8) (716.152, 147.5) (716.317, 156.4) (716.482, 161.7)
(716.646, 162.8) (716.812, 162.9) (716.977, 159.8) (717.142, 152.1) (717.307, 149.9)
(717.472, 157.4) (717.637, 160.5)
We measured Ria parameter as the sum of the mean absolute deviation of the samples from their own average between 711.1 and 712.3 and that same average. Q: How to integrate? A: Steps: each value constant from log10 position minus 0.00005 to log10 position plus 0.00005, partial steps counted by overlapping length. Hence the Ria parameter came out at 151.0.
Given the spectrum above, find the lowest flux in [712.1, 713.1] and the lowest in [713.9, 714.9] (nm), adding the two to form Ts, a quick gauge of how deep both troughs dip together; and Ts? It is 281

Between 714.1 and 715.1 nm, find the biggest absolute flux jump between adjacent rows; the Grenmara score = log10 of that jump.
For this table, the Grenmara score 1.01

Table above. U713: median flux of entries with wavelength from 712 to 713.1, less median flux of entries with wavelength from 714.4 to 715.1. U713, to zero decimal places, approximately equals 4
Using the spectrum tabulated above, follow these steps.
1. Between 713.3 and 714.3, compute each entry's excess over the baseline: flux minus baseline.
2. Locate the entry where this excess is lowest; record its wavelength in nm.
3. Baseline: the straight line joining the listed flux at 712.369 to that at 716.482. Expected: 713.518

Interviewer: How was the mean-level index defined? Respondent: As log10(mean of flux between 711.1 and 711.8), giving 2.16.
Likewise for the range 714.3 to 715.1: 2.15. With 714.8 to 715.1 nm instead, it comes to 2.16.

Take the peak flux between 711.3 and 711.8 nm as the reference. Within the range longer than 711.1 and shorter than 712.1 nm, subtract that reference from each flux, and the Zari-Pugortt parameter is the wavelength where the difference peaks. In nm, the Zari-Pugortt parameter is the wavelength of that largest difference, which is 711.713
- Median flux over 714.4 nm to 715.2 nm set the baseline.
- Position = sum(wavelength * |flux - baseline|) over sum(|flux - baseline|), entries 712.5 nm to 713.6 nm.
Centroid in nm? 713.09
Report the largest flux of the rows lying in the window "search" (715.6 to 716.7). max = 162.8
